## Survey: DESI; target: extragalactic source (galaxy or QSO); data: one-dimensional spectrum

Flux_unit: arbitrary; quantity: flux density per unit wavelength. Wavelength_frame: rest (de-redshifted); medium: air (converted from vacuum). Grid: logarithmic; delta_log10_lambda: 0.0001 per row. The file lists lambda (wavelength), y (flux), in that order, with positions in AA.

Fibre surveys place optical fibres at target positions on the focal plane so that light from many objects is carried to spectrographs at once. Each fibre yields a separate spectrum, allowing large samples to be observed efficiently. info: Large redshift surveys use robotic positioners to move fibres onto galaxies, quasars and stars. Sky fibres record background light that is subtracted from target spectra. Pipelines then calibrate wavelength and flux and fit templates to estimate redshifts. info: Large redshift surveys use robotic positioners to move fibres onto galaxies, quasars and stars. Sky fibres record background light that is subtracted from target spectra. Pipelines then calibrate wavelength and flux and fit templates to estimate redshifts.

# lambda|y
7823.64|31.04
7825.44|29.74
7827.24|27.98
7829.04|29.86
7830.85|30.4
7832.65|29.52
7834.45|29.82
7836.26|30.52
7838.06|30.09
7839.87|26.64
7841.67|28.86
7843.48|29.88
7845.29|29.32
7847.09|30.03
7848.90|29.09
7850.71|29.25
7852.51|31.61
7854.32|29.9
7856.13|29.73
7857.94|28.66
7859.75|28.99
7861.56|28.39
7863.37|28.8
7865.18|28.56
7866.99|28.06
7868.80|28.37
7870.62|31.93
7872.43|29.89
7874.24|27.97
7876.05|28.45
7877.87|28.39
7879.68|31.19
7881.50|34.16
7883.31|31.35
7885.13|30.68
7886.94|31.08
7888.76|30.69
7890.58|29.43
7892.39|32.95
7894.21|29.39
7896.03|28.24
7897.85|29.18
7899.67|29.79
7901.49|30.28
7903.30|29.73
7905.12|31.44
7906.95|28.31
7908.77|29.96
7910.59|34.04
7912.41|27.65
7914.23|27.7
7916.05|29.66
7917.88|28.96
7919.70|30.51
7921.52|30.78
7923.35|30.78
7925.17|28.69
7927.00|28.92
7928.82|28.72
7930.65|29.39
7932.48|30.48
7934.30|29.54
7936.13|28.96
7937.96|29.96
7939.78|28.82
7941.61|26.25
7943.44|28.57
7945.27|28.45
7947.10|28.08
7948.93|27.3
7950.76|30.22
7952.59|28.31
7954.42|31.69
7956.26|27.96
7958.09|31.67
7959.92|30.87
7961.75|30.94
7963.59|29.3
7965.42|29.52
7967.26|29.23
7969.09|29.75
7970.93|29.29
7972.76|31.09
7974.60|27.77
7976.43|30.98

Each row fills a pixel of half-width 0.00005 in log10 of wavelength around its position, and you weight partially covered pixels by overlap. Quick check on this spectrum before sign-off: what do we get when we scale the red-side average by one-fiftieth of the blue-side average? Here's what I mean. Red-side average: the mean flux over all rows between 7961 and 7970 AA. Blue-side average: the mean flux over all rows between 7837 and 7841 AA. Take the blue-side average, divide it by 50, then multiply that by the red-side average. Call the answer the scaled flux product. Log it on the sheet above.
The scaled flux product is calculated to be 16.9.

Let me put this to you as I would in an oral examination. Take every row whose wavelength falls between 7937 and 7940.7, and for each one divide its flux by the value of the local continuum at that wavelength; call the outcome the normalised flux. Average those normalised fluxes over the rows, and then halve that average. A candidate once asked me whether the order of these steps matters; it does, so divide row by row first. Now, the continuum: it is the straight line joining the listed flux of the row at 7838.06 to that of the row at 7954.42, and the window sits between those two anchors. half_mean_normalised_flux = 0.467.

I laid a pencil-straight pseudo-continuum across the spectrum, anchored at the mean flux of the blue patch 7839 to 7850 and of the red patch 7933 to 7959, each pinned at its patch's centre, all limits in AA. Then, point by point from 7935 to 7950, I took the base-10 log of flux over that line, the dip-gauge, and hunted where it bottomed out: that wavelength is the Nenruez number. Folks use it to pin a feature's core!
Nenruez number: 7941.61 AA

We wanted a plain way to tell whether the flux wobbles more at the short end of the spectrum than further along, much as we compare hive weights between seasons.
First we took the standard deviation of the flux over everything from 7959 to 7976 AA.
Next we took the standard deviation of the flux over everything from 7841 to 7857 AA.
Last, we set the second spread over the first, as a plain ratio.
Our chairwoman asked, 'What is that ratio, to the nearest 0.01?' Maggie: 0.76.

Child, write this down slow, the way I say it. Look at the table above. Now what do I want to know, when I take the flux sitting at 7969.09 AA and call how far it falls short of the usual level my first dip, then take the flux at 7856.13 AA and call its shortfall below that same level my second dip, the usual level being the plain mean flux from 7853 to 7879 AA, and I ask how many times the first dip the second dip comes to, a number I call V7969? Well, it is 1.0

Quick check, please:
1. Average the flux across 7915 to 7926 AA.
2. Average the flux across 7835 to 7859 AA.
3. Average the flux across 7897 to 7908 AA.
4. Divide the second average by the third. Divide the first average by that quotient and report 30.2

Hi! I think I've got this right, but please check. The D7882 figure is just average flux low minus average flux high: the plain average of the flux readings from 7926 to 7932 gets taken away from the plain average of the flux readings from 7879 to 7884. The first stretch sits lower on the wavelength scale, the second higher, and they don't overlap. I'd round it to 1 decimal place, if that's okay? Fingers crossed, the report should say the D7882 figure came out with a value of 3.2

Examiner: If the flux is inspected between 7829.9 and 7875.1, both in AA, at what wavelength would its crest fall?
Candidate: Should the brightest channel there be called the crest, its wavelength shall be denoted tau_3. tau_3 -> 7870.62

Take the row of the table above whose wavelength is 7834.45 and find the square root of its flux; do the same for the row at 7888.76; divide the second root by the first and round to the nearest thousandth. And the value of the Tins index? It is 1.014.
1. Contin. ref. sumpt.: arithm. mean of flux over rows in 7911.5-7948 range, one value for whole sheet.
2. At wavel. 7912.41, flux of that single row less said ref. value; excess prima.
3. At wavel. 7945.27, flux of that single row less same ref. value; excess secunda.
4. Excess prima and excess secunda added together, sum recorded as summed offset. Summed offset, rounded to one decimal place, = -2.0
